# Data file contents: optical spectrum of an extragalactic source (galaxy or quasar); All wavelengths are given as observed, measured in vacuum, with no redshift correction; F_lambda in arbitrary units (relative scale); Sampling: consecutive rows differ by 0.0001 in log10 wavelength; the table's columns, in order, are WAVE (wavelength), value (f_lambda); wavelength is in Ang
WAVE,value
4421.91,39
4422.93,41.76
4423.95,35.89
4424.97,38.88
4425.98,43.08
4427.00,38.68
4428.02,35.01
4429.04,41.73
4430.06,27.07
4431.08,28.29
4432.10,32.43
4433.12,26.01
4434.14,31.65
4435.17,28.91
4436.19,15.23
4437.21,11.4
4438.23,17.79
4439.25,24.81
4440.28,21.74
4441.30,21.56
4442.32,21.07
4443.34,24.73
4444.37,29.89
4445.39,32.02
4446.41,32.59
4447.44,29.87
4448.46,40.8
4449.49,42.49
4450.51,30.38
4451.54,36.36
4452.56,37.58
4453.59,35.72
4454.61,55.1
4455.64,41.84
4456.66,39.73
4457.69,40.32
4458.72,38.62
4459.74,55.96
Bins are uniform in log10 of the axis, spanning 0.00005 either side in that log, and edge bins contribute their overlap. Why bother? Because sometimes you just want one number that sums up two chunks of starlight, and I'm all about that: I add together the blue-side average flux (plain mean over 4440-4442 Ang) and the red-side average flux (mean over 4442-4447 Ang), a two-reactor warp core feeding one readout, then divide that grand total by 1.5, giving 33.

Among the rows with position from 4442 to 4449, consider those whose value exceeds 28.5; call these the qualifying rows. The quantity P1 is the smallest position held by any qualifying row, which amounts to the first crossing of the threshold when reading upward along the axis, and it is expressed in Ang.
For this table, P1 4444.37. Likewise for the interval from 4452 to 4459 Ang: 4452.56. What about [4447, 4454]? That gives 4447.44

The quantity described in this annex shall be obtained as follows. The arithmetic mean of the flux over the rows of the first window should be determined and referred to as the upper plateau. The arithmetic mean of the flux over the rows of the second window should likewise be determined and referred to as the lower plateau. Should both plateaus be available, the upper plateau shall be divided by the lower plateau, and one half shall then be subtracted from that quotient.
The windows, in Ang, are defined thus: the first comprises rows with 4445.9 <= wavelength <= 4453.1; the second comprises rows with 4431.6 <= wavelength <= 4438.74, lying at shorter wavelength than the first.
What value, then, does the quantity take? 1.0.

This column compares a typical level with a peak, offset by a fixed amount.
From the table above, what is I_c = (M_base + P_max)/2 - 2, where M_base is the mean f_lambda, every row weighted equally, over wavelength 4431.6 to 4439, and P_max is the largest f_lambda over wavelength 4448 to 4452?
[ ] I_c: 31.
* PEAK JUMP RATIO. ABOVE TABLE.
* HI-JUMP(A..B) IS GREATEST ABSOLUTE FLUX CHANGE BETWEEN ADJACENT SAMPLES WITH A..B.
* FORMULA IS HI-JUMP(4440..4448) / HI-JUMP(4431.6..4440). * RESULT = 0.4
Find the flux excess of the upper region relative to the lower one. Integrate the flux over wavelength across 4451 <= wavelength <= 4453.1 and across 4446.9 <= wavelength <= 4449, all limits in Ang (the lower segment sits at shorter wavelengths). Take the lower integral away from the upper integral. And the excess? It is 3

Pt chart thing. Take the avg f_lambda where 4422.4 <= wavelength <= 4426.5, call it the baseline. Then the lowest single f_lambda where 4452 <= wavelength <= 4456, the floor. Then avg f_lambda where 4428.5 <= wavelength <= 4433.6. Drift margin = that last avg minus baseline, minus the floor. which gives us -44.5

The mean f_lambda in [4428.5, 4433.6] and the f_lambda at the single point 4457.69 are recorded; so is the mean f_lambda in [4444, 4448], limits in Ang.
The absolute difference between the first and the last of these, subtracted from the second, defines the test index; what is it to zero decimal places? 40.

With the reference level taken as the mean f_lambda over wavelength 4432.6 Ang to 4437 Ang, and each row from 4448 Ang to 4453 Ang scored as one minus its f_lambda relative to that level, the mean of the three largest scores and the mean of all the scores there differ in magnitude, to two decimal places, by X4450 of 0.11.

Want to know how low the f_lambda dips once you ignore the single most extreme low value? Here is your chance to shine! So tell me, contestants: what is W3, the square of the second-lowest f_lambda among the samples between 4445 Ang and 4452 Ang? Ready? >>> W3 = 923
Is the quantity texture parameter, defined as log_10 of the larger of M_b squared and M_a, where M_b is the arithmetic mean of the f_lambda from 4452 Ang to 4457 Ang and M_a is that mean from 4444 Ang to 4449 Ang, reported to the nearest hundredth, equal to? 3.25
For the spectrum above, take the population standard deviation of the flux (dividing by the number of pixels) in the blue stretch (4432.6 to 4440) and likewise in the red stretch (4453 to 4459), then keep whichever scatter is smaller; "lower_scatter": 6.2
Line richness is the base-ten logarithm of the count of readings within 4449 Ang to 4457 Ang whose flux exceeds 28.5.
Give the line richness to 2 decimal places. 0.90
